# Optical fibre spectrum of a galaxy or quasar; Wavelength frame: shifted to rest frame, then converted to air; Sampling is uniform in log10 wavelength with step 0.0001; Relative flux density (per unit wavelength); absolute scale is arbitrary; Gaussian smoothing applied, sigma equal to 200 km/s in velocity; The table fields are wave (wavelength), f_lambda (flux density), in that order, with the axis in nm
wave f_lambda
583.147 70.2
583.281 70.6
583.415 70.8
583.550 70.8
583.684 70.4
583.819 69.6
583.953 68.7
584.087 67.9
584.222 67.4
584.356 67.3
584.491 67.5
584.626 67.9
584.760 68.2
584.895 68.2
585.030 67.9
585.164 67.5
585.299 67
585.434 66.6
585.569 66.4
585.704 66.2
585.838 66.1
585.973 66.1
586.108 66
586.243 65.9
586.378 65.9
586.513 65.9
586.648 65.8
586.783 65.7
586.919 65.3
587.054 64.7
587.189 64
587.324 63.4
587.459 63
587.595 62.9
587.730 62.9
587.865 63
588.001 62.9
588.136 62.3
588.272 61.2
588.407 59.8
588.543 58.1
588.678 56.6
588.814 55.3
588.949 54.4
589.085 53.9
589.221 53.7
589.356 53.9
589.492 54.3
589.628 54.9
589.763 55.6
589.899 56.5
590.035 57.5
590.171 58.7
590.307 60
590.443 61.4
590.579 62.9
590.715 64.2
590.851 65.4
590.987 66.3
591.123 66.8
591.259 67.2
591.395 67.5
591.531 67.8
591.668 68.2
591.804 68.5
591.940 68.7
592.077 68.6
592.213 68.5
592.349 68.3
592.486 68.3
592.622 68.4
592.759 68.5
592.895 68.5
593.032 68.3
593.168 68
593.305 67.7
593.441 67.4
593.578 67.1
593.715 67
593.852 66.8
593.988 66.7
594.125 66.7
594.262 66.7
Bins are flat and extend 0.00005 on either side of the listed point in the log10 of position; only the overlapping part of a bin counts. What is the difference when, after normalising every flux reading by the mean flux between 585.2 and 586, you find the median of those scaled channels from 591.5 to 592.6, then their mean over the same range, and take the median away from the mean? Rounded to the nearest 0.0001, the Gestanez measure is -0.0006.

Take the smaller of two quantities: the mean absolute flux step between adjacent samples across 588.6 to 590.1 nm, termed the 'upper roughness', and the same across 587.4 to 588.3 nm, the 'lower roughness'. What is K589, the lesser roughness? 0.33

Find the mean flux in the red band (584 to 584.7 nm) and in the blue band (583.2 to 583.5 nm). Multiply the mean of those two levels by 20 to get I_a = 1383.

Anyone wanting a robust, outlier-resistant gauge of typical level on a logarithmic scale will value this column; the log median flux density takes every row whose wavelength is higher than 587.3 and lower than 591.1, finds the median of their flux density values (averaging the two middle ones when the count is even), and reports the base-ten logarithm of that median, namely 1.78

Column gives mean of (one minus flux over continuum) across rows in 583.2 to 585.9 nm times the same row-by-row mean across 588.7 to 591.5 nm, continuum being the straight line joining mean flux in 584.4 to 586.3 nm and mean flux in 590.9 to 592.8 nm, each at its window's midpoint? -0.0024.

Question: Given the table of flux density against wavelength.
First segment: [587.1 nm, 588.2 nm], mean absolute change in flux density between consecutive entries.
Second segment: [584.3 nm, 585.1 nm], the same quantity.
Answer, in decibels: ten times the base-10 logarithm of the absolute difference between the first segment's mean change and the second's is -15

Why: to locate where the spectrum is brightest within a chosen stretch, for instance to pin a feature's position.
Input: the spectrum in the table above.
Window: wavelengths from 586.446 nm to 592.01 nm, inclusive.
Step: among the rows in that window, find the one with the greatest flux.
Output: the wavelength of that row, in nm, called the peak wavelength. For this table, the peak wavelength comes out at 591.940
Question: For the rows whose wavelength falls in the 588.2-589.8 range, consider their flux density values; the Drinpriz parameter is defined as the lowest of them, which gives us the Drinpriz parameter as 53.7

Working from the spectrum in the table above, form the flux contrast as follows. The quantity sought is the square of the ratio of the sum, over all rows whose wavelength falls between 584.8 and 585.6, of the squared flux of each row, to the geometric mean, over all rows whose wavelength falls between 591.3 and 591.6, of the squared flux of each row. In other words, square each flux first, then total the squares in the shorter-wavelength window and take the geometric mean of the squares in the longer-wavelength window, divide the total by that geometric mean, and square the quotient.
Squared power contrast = 35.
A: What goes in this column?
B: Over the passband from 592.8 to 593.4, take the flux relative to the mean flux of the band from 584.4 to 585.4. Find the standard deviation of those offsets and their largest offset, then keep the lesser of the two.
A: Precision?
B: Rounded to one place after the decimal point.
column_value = 0.3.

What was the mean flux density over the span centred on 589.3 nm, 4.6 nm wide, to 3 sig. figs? 60.7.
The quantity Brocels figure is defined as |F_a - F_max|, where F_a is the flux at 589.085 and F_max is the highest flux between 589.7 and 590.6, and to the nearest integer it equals 9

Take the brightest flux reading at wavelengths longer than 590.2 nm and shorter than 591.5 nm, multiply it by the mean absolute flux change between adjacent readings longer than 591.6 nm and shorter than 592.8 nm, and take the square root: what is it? 3.0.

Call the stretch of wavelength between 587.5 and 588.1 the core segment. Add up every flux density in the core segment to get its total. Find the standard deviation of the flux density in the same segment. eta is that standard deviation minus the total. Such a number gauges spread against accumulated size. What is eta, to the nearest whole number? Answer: -252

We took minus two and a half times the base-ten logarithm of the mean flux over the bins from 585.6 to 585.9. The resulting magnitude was -4.55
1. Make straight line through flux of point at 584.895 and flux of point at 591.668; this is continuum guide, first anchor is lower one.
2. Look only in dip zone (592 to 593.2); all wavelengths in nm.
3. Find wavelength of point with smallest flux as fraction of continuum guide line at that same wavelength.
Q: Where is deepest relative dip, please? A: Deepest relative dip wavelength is 593.168 nm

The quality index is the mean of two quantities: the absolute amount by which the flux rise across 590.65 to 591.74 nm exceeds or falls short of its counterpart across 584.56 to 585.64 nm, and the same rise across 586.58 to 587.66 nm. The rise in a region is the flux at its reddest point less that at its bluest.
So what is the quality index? 1.3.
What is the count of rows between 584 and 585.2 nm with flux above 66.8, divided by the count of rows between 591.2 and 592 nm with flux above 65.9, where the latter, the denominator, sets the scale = 1.5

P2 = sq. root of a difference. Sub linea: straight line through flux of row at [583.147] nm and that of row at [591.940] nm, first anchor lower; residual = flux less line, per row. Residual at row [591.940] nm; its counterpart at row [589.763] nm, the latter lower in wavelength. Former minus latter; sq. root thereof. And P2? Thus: 3.7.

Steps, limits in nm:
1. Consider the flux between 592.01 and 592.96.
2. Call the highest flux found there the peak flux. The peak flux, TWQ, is 68.6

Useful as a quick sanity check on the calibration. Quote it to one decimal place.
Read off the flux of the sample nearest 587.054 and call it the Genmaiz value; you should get 64.7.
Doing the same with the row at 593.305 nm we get 67.7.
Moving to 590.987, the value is 66.3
